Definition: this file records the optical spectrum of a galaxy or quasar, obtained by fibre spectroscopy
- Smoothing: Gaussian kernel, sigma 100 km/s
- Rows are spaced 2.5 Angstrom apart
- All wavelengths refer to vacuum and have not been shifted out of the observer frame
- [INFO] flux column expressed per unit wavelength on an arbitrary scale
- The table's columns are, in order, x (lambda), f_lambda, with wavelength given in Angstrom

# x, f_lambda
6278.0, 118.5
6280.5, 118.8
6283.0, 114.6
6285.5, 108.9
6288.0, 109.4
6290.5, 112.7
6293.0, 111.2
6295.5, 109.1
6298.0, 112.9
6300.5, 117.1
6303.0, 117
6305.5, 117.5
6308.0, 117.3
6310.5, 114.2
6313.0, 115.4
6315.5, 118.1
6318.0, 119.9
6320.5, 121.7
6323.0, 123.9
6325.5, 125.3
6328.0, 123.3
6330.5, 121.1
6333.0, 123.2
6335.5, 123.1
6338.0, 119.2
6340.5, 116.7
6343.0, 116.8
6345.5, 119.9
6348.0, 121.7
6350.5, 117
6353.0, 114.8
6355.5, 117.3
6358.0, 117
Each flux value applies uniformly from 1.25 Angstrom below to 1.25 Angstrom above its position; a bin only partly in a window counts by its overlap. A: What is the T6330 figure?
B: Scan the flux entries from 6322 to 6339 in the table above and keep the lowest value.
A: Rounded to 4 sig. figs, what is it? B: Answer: 119.2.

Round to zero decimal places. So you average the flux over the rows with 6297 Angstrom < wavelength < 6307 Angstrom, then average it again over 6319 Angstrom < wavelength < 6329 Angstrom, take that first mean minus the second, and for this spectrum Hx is -7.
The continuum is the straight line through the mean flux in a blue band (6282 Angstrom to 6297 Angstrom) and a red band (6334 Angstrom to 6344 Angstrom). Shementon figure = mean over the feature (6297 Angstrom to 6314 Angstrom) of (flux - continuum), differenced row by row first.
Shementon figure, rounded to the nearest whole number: 2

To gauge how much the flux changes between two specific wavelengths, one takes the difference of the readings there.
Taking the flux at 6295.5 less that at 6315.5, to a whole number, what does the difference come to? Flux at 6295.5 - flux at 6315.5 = -9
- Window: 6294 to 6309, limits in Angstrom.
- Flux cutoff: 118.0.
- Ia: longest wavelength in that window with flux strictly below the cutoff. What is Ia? 6308.0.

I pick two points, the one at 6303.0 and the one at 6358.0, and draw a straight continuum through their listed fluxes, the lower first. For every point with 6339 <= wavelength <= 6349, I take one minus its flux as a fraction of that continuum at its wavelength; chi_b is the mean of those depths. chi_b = -0.015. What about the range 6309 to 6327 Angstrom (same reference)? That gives -0.024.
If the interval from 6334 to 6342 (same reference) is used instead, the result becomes -0.023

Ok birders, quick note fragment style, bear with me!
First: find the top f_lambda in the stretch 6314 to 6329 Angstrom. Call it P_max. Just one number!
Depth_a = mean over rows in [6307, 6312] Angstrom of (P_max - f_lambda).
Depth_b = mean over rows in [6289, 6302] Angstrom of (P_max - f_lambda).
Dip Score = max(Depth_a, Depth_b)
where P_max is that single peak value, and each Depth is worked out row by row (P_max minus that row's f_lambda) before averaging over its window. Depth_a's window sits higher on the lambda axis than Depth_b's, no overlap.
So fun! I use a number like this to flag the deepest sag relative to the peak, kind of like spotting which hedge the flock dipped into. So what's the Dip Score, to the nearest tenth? 12.7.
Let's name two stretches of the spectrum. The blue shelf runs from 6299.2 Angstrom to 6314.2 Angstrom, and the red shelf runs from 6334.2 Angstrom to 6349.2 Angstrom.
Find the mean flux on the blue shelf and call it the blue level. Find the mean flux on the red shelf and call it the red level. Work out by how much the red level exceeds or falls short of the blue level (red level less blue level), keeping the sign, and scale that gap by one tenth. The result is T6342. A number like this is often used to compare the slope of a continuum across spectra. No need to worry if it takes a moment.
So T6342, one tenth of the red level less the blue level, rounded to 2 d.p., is 0.32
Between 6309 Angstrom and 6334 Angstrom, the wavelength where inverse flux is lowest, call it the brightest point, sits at 6325.5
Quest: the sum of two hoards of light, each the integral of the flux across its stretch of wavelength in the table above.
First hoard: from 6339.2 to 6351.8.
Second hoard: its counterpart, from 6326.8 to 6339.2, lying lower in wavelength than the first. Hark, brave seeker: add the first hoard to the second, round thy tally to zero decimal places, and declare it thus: 3005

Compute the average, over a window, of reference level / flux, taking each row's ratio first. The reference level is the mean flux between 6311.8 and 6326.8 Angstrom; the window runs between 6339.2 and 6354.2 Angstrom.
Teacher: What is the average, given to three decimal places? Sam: 1.025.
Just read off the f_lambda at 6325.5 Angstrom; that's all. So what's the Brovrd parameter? 125.3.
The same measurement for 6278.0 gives 118.5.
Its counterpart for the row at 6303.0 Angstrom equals 117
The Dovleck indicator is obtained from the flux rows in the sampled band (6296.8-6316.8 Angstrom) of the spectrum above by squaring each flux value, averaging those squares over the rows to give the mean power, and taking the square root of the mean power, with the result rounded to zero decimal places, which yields 116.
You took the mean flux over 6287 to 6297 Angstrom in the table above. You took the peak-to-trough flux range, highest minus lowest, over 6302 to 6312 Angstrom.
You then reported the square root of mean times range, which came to 19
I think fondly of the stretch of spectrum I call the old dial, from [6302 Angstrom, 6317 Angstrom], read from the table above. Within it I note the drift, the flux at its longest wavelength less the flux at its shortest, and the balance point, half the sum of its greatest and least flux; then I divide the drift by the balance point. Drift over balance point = 0.009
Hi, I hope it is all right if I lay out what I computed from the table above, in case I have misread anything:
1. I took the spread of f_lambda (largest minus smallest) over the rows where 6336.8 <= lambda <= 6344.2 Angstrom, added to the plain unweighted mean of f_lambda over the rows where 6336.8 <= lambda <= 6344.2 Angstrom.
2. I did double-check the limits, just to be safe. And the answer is 120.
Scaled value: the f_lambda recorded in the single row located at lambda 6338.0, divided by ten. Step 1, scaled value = 11.9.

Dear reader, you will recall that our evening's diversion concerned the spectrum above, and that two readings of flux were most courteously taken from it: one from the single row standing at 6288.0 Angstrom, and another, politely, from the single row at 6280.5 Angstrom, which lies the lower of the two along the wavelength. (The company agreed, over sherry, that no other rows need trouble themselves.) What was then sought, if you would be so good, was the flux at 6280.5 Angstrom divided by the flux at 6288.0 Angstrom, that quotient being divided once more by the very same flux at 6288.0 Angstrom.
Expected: 0.0099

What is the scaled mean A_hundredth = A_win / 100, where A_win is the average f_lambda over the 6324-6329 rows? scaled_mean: 1.24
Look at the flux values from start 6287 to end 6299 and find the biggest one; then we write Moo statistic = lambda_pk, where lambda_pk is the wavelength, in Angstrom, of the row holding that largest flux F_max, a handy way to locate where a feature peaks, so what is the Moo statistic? 6298.0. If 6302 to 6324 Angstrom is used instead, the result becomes 6323.0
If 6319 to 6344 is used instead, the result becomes 6325.5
